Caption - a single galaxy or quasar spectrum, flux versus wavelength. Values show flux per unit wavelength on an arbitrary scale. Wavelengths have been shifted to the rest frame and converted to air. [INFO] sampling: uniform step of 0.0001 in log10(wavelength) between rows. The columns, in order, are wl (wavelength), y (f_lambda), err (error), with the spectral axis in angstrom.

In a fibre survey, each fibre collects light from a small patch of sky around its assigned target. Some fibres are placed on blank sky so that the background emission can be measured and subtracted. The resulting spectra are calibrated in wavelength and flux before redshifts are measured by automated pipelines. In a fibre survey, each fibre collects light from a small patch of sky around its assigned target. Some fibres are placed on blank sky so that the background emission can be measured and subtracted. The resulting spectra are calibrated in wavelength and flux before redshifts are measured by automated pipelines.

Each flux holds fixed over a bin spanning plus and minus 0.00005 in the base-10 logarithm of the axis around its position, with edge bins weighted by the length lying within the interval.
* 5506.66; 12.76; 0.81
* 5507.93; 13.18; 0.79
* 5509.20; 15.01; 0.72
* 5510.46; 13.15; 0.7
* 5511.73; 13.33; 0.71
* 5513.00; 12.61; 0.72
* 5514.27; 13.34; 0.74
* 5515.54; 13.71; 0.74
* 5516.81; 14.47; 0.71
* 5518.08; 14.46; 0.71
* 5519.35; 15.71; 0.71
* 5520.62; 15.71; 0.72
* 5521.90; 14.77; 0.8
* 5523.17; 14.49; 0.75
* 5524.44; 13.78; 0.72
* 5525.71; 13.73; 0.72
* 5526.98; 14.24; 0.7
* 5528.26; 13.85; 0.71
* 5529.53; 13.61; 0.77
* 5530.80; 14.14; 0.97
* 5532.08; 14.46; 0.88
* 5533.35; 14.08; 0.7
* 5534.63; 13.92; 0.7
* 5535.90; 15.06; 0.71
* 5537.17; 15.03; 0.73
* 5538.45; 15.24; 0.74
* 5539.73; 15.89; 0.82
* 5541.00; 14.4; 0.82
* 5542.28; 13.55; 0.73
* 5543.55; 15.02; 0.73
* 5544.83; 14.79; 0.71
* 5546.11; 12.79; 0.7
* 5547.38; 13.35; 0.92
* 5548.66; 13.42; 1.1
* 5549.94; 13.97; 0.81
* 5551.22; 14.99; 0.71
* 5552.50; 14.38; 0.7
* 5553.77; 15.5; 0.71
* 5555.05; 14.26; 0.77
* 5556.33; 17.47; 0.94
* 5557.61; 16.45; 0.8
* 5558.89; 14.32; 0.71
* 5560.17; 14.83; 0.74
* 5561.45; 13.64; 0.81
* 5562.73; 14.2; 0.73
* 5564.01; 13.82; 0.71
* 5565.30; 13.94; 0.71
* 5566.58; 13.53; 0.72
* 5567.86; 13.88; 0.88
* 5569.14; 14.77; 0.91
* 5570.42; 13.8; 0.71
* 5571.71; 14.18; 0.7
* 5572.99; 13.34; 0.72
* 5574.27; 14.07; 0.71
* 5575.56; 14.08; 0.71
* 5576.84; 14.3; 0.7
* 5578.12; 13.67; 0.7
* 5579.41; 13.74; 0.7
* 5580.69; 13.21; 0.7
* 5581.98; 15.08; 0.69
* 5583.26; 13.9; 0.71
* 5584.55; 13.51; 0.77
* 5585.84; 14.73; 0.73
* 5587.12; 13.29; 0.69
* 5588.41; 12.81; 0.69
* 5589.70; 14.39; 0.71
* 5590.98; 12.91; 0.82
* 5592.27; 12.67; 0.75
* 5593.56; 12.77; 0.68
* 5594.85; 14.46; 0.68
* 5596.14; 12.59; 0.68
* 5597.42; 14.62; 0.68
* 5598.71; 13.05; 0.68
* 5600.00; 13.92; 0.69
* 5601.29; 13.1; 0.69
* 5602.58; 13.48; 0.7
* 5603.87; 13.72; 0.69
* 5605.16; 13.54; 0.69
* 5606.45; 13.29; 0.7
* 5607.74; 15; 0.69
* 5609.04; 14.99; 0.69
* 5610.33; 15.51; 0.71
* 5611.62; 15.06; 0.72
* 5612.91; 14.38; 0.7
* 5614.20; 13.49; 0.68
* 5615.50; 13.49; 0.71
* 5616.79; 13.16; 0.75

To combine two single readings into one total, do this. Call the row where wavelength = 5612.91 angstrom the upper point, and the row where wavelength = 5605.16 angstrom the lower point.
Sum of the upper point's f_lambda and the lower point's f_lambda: 27.9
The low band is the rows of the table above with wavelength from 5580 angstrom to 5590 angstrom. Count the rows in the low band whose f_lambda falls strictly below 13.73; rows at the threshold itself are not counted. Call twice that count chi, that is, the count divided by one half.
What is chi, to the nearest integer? 8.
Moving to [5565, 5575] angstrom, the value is 4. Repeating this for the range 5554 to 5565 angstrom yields 2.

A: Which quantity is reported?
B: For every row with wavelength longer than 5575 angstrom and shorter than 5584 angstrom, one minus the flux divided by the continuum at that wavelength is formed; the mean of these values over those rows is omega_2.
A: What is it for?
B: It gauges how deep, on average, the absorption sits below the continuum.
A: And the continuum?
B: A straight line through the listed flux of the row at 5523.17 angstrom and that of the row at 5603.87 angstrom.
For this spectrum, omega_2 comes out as -0.003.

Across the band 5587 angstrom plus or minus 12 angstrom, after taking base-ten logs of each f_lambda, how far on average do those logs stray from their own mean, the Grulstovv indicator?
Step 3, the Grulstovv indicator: 0.0209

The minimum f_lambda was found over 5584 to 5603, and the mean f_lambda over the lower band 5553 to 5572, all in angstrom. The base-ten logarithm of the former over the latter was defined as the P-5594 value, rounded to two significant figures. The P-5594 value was -0.064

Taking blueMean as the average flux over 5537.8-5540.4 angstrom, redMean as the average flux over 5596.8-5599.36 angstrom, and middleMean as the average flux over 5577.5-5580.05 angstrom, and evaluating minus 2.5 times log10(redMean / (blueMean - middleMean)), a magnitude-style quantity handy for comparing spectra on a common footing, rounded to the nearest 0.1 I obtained -2.2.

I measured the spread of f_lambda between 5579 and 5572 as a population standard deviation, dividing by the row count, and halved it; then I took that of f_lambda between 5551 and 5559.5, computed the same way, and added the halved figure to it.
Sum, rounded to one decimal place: 1.3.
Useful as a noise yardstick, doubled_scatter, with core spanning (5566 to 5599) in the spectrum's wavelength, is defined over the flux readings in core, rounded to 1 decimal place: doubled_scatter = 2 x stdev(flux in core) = 1.4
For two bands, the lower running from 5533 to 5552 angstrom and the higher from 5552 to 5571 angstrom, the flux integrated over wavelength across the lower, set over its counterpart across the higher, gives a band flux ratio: 1.0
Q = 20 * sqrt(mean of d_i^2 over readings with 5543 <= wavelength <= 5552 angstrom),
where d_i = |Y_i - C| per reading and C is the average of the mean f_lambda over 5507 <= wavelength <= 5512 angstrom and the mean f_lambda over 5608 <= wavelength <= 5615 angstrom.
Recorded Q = 17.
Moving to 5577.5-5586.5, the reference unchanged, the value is 13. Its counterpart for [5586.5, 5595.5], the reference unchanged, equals 22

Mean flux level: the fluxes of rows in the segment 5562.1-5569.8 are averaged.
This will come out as 14.0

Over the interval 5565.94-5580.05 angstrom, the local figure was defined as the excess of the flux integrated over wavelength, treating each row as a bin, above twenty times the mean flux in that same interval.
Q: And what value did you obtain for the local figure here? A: -82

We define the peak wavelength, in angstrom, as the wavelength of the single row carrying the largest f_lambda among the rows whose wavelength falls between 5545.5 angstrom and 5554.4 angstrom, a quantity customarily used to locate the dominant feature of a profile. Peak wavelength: 5553.77 angstrom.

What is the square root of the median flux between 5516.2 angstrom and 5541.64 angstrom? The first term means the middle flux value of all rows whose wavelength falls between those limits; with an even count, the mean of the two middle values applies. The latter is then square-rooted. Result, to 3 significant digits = 3.80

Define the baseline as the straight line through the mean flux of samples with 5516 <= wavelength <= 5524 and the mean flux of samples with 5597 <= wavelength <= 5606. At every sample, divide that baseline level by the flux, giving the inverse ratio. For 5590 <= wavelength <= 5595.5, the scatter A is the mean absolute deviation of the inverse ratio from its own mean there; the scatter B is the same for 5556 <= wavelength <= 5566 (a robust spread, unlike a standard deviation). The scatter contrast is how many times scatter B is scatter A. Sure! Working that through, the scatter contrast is 1.3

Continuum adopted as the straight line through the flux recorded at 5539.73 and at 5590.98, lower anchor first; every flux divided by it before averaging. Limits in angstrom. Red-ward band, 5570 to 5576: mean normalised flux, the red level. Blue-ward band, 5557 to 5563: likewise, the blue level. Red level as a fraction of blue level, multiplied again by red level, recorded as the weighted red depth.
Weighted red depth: 0.99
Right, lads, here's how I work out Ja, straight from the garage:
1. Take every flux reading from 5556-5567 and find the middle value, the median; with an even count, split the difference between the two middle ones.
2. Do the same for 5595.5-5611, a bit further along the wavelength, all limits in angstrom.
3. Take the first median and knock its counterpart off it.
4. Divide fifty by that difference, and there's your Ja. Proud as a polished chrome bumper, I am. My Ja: 88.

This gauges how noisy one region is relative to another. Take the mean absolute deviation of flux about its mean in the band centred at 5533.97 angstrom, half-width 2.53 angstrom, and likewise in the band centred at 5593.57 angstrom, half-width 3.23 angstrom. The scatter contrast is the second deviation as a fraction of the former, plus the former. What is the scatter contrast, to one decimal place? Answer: 1.8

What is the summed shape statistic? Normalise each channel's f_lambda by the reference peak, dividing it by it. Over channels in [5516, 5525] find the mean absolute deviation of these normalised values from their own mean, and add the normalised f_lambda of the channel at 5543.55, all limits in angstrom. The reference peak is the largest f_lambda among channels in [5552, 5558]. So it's 0.891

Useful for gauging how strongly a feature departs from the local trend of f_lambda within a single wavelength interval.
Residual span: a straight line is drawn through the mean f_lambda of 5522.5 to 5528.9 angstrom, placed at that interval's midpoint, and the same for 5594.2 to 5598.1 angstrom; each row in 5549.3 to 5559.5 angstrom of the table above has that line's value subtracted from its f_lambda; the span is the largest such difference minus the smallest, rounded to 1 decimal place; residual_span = 3.5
